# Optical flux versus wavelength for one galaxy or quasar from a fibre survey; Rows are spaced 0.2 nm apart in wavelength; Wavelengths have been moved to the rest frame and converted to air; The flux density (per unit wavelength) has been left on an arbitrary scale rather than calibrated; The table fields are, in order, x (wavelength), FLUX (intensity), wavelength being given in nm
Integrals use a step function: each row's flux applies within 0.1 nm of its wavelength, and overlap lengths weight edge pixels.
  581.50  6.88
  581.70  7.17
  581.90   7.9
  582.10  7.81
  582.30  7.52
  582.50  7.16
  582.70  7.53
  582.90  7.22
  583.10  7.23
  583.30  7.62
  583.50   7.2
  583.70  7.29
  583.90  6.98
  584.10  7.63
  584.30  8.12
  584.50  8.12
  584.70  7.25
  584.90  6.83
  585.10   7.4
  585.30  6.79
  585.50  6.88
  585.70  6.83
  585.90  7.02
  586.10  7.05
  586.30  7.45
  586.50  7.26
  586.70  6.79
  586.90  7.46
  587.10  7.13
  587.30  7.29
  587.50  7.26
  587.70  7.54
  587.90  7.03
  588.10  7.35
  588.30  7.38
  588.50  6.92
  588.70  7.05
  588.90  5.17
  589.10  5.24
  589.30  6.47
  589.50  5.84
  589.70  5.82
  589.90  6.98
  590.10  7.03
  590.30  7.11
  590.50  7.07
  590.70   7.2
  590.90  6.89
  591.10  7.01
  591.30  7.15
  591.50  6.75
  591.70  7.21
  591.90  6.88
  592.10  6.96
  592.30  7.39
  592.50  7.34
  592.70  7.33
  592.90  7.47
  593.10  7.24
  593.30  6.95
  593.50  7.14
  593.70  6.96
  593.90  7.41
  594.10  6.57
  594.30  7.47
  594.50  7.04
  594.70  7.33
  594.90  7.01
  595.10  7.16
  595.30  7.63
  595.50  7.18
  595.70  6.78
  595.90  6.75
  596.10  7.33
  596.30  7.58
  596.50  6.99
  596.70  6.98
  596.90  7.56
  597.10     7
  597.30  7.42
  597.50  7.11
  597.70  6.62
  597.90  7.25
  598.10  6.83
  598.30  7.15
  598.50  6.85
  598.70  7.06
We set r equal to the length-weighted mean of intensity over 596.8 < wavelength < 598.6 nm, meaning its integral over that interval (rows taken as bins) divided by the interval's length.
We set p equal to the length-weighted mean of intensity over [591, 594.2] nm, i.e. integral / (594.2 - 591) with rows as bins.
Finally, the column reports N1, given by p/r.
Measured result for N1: 1.00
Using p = 7.11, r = 7.09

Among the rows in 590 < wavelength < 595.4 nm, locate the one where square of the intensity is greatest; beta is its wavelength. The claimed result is 595.30 nm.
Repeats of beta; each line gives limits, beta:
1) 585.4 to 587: 586.90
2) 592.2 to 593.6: 592.90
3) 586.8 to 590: 587.70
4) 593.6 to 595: 594.30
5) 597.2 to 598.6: 597.30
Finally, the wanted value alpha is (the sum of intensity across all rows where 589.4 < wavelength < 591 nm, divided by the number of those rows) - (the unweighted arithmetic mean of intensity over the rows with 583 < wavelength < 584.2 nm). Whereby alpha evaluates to -0.58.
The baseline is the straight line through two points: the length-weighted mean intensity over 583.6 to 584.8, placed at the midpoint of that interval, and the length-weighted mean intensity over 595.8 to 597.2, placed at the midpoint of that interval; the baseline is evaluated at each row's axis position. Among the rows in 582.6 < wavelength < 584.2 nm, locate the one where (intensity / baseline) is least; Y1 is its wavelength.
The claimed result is 583.90 nm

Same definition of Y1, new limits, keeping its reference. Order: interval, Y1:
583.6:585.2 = 584.90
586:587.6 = 586.70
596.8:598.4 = 597.70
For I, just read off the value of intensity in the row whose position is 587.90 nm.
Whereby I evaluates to 7.03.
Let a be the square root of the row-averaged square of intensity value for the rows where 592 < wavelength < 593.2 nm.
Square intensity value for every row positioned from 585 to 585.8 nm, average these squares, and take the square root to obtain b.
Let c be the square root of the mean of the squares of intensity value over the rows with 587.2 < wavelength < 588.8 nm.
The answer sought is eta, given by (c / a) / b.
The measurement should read 0.142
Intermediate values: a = 7.29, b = 6.98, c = 7.23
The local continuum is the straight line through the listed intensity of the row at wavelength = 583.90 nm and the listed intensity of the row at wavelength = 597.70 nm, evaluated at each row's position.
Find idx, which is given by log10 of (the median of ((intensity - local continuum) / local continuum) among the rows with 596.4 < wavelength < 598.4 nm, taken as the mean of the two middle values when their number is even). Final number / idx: -1.19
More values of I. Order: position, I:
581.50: 6.88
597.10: 7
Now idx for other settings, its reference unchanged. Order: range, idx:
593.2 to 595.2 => -1.25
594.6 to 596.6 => -1.14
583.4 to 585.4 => -1.37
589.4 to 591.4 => -1.50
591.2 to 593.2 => -1.16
